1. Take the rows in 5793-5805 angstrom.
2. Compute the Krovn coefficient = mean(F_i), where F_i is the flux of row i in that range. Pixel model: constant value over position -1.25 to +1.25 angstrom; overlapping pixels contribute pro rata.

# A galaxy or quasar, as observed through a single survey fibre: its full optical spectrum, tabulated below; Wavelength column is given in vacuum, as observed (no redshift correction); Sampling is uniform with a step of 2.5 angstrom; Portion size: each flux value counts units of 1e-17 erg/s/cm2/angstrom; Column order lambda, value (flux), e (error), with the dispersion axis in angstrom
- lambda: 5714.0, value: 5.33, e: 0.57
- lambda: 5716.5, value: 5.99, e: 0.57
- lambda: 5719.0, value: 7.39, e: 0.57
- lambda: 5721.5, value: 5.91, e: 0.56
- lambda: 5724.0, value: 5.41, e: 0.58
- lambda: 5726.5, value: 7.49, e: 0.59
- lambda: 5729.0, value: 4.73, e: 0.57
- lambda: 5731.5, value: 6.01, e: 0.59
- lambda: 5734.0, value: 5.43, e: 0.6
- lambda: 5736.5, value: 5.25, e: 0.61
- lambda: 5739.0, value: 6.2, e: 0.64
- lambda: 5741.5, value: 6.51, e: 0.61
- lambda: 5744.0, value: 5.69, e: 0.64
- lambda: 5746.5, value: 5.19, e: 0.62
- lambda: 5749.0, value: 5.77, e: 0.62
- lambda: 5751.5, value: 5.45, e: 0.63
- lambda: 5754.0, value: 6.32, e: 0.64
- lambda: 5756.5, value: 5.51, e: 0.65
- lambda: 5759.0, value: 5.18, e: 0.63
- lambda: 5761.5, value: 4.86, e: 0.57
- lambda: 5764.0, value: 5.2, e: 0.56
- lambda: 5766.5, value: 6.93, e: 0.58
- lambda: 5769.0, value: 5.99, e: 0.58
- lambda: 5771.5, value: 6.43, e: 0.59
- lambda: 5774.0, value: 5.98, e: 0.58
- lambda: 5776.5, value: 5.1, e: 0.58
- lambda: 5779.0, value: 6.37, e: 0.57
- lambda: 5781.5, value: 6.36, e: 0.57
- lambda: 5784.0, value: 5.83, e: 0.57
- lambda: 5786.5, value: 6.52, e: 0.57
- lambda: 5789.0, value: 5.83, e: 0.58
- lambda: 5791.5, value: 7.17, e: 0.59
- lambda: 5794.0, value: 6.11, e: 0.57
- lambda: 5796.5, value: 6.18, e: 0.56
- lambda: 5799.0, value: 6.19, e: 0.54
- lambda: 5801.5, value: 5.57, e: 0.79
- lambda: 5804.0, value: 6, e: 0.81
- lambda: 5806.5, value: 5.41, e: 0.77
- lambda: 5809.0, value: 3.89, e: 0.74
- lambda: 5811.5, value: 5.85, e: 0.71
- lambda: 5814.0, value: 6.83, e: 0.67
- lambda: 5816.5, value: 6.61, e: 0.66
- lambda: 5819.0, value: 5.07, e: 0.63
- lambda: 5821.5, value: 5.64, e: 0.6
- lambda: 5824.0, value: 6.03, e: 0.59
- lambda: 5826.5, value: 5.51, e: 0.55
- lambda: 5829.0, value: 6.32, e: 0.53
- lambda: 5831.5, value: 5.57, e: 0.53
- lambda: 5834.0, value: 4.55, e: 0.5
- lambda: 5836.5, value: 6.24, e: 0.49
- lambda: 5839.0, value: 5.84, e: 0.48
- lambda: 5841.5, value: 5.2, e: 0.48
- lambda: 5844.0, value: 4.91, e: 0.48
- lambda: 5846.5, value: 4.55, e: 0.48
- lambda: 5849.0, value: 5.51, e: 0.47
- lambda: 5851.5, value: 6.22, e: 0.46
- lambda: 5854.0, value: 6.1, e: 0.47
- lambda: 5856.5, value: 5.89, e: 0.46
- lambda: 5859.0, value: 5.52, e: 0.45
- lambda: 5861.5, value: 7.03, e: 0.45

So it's 6.01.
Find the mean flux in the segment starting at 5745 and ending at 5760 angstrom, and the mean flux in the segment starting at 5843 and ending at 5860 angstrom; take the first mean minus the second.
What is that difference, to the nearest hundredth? 0.04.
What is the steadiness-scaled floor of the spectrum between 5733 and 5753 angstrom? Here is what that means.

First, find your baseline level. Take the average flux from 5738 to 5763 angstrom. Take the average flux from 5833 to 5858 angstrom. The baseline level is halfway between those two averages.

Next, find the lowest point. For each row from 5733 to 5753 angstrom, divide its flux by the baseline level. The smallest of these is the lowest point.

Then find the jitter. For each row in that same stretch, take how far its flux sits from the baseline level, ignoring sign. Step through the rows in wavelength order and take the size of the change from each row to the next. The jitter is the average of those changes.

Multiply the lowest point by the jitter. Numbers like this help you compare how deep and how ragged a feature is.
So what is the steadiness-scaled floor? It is 0.28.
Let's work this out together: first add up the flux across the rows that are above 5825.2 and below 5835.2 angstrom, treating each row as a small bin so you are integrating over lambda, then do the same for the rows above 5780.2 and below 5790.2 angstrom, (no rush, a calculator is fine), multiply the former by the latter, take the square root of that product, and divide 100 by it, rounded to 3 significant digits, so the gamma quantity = 1.72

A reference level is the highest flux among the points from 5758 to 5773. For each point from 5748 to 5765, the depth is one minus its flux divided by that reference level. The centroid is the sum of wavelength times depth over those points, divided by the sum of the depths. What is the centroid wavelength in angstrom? 5757.5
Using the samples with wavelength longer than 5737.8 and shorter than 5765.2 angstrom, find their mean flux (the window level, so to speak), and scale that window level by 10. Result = 56.3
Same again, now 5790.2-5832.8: 58.8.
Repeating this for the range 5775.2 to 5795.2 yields 61.6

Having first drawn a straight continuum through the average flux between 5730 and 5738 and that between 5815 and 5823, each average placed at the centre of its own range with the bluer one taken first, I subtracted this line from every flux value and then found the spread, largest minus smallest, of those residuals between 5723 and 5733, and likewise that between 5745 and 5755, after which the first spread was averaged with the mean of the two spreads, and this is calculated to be 2.35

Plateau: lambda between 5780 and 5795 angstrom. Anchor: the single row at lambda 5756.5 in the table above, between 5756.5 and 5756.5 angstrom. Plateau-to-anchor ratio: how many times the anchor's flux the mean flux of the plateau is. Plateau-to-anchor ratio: 1.14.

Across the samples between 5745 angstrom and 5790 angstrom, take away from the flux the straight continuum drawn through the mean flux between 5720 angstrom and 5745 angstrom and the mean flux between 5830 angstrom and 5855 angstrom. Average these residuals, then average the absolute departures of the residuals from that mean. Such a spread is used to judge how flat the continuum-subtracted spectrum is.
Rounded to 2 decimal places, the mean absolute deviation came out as 0.51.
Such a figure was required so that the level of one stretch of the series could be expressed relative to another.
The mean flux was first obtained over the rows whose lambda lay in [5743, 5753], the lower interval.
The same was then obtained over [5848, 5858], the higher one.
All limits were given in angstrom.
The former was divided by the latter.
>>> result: 0.93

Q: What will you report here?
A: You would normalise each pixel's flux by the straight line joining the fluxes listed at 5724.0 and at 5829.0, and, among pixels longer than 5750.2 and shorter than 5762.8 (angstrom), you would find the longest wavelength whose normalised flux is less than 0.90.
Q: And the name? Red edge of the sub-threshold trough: 5761.5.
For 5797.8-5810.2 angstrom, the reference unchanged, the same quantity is 5809.0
